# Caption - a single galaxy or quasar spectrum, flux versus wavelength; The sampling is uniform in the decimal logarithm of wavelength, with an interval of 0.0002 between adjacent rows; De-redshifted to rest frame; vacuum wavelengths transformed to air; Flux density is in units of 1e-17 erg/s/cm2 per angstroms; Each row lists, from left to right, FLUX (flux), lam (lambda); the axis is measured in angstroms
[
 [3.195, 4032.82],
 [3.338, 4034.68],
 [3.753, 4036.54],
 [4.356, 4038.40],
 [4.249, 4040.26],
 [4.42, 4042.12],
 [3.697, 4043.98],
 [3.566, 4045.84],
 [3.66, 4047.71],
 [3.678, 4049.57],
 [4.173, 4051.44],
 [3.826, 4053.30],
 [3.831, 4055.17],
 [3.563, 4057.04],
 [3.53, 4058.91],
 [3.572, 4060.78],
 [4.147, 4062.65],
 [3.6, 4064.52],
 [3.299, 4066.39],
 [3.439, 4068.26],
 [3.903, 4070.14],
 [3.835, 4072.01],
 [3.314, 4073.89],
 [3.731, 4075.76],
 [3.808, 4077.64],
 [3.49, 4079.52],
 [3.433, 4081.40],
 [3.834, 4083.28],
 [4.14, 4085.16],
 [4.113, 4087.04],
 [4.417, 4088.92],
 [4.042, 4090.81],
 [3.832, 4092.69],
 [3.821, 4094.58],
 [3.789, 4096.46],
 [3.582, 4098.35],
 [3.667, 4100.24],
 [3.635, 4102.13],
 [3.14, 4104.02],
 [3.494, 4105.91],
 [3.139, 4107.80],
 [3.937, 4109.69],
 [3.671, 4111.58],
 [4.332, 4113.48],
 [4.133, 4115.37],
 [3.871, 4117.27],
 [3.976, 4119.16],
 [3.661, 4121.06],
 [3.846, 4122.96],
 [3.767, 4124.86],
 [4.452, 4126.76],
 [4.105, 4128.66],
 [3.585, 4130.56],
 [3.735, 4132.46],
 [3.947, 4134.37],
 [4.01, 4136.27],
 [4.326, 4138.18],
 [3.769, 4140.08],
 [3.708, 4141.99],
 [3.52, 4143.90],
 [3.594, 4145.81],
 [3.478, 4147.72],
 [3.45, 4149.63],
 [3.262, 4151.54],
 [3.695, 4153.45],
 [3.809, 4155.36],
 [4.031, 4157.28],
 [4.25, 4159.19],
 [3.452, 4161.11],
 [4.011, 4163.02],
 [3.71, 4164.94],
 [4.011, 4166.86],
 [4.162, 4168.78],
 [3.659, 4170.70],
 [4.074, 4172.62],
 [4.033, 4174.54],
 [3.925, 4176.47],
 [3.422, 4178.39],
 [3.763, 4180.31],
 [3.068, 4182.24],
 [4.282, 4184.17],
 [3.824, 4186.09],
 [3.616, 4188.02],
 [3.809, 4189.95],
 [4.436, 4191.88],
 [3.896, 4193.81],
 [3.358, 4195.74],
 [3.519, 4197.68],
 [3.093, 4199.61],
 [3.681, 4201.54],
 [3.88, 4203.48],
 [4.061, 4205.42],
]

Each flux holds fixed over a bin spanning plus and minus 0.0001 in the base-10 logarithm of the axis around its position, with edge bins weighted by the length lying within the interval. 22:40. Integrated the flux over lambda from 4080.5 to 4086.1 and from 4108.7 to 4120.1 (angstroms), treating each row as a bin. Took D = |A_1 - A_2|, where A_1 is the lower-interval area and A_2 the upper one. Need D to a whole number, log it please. 24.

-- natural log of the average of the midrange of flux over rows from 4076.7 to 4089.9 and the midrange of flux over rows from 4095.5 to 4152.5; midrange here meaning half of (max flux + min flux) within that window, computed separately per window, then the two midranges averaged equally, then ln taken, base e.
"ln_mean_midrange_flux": 1.35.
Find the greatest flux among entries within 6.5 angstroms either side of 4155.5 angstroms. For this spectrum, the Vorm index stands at 4.25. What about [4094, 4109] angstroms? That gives 3.821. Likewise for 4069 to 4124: 4.417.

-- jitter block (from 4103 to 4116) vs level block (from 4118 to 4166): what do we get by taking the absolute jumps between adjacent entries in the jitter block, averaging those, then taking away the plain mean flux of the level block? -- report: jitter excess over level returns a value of -3.37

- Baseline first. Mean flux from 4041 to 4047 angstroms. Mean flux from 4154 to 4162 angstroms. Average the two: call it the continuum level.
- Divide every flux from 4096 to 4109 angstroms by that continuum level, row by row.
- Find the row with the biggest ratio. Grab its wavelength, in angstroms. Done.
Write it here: 4096.46 angstroms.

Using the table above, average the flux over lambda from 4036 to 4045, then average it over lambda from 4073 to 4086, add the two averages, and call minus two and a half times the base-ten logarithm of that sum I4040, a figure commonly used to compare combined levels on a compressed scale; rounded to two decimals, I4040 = -2.23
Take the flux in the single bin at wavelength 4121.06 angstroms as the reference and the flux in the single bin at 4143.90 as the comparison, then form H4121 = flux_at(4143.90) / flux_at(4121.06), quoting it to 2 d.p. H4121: 0.96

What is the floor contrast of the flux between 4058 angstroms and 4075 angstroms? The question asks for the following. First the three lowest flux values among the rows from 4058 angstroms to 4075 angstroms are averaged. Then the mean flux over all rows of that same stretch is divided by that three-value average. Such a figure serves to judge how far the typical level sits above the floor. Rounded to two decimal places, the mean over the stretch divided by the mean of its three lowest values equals 1.08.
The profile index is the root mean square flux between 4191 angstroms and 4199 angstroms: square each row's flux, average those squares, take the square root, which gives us 3.82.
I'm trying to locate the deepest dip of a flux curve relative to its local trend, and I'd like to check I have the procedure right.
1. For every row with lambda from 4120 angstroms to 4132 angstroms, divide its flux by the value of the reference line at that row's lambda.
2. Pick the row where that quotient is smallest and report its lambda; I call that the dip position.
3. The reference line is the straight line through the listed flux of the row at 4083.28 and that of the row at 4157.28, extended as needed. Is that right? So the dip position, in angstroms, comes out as 4130.56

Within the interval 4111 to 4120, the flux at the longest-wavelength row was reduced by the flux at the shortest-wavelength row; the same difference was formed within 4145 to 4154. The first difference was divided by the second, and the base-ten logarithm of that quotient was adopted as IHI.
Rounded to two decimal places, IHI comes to 0.48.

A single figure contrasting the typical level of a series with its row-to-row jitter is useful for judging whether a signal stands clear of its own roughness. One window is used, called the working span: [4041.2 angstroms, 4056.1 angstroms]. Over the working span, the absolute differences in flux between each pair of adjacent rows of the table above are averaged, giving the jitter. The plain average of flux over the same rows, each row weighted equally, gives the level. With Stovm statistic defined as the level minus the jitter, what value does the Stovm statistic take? 3.60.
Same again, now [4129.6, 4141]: 3.64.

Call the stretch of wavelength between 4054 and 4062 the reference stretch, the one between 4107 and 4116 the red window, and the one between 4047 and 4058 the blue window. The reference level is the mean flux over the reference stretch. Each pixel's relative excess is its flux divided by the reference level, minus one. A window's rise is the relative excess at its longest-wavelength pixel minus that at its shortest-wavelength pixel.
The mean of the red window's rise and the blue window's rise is 0.12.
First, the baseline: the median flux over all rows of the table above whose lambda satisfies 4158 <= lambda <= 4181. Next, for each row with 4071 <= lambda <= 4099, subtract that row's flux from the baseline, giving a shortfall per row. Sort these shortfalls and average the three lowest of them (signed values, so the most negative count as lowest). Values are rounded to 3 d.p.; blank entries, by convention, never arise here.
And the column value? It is -0.255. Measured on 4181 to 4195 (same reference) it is -0.237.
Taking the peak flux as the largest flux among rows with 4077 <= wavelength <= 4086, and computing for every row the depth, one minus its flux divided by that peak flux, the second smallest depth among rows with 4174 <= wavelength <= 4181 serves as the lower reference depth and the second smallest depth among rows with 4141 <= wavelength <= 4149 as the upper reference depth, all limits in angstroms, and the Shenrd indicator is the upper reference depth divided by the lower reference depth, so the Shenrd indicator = 2.54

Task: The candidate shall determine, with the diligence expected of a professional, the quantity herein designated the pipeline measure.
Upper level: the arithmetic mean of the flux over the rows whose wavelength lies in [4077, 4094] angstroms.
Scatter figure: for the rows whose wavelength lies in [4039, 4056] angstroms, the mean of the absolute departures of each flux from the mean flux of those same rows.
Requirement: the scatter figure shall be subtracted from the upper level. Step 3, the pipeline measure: 3.65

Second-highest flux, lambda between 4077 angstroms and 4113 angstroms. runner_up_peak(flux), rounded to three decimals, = 4.140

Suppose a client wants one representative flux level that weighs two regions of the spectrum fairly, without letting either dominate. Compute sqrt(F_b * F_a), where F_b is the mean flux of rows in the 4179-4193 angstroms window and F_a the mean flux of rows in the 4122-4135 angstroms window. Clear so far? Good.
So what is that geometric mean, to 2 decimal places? 3.87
